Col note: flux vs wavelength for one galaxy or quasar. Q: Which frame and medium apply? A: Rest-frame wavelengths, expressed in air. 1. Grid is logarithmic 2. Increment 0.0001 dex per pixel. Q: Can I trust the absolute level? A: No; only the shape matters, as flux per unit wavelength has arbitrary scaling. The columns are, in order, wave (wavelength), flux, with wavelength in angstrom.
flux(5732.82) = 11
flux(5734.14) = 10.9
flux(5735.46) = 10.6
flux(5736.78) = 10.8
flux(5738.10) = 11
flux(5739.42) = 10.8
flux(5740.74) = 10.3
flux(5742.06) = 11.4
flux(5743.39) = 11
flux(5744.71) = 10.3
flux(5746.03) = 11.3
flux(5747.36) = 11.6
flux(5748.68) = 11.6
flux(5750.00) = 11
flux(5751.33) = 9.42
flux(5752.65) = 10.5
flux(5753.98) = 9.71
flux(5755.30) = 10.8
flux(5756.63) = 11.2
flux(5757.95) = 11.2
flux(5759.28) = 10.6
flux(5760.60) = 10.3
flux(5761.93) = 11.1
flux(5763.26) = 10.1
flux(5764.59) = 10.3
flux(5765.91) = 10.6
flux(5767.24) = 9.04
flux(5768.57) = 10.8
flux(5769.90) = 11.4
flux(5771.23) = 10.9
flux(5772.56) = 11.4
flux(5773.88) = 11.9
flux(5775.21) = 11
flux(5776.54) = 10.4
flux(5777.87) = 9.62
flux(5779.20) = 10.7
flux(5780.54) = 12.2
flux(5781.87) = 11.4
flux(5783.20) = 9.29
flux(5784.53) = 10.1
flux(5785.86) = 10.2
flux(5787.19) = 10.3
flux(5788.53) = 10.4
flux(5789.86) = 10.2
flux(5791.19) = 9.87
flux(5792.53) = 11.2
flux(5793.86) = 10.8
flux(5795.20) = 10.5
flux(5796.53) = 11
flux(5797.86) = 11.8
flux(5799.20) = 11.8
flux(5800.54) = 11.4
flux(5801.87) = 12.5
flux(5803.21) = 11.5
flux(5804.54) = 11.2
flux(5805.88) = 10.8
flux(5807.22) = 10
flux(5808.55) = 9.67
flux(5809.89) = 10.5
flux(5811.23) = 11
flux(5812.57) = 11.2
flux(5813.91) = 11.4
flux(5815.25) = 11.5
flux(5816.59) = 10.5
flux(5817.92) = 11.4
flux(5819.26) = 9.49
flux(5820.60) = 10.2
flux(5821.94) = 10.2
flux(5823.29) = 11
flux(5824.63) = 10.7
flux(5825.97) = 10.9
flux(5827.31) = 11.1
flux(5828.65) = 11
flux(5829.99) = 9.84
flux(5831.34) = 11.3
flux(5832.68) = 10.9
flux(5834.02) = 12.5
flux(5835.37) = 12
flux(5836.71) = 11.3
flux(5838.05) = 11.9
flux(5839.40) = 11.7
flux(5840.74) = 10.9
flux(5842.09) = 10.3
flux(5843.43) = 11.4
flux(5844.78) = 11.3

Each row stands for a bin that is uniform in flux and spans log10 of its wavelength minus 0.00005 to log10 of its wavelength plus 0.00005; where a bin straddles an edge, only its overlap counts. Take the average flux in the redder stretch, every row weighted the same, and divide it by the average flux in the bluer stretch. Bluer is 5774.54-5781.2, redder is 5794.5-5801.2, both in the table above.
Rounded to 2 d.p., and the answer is 1.05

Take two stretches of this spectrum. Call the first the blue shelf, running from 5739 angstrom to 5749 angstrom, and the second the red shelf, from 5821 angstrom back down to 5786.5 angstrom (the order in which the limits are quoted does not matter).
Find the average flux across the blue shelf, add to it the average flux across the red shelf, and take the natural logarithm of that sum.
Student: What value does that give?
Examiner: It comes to 3.086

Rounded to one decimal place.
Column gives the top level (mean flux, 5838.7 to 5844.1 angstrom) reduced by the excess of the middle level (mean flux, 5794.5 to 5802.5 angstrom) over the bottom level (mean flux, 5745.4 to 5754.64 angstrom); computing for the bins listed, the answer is 10.3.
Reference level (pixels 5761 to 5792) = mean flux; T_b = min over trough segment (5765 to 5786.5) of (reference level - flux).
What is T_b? -1.63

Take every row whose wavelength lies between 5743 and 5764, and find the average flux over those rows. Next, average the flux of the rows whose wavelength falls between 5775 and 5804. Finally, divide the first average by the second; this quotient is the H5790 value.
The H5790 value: 0.99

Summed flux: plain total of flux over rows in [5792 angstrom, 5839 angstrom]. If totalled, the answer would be 386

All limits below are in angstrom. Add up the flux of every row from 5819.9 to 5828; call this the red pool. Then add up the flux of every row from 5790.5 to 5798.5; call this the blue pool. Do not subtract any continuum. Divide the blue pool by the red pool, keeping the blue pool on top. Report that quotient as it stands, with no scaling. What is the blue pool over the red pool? 1.017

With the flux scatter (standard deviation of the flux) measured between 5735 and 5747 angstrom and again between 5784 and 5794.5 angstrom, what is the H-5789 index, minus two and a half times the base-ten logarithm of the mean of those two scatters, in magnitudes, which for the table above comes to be 1.0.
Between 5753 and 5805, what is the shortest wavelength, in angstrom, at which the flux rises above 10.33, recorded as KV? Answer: 5755.30 angstrom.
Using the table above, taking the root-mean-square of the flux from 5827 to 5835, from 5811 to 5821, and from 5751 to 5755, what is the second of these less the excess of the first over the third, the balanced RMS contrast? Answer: 9.6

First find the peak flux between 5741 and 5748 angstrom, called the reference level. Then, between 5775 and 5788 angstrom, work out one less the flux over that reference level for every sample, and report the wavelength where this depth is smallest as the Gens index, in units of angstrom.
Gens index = 5780.54 angstrom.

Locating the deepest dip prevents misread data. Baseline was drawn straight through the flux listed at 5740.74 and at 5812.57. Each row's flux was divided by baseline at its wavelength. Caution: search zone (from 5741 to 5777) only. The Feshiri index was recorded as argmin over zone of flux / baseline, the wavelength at 5767.24 angstrom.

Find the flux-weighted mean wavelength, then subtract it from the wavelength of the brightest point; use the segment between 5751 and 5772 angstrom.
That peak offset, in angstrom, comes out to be 8.5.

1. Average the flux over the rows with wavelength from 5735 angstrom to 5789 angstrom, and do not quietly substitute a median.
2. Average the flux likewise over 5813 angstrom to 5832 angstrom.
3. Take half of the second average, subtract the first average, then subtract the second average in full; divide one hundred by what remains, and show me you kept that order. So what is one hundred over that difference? -6.22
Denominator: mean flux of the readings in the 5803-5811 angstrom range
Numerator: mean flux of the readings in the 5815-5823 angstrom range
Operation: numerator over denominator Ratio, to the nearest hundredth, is 0.99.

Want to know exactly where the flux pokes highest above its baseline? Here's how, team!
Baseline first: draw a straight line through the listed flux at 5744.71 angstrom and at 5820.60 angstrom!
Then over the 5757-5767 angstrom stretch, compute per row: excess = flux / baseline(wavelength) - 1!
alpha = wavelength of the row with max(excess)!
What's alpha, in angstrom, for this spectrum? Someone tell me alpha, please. 5757.95 angstrom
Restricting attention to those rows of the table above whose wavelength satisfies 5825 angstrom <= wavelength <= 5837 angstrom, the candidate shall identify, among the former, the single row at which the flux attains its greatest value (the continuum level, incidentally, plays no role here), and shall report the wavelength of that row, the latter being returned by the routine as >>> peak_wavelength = 5834.02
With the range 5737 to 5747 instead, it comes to 5742.06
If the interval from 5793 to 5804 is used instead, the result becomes 5801.87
